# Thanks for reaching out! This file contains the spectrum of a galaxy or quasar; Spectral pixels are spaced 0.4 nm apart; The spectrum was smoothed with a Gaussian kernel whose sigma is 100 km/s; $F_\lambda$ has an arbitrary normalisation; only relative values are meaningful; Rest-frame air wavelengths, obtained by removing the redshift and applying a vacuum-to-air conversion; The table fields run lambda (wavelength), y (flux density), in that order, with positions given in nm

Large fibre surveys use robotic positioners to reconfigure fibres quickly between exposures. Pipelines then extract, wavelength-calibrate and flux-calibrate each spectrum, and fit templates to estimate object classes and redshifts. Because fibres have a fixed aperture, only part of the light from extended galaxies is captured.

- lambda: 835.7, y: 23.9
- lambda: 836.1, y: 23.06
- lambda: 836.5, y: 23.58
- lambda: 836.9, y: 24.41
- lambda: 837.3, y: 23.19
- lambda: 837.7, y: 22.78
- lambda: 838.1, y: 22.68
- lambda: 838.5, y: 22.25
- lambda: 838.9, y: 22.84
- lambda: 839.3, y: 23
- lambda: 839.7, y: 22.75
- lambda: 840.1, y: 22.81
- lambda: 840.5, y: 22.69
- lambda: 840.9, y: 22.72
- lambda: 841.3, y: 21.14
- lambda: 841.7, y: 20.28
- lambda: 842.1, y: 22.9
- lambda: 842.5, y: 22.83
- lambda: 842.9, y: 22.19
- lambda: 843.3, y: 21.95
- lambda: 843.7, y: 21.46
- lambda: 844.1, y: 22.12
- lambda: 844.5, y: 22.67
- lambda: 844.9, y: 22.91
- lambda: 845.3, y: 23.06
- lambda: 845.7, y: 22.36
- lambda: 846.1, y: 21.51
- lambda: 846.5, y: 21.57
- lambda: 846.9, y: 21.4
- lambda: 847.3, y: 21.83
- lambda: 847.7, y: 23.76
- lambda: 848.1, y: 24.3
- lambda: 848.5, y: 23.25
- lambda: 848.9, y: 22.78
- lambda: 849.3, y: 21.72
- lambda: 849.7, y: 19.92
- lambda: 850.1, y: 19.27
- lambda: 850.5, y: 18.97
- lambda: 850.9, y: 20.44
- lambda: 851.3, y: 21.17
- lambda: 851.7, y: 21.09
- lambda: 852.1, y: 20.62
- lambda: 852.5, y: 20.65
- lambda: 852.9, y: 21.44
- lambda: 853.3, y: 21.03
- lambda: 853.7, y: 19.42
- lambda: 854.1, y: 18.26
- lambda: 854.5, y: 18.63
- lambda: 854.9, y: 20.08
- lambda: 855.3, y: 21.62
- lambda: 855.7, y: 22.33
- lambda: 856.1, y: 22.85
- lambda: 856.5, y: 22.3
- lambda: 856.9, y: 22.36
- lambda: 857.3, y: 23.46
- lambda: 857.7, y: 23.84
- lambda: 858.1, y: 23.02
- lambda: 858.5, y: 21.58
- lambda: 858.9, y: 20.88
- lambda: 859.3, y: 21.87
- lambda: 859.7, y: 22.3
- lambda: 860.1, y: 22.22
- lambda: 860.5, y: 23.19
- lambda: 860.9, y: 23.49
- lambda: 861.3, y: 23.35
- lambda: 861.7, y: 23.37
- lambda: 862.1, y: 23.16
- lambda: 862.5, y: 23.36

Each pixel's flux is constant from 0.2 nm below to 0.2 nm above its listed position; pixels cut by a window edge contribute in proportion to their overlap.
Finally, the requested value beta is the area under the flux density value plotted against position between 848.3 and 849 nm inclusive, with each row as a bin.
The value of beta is 16.1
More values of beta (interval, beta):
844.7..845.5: 18.4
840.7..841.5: 17.5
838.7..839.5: 18.3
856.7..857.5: 18.3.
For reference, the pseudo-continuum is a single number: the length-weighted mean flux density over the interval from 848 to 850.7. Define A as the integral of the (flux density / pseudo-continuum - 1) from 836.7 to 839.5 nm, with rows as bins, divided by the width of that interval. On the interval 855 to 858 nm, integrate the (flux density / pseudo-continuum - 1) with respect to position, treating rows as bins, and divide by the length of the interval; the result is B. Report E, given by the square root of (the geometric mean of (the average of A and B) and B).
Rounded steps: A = 0.078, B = 0.059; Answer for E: 0.252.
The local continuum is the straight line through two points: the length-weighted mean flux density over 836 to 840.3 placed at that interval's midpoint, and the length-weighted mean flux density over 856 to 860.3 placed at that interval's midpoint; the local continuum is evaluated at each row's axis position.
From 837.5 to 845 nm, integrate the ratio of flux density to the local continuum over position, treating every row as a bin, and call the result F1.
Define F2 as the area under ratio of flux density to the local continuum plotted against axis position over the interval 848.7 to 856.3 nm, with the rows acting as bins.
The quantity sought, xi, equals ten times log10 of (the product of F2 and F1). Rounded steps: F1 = 7.3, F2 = 6.95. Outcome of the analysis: 17.1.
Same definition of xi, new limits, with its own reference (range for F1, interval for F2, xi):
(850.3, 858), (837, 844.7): 17.3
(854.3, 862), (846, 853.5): 17.3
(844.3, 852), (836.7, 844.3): 17.4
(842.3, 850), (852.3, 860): 17.4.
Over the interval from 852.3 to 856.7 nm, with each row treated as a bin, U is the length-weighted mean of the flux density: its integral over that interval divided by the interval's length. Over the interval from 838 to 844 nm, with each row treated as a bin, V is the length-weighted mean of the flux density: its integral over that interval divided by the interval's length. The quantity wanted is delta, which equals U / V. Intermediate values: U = 20.8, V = 22.3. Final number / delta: 0.93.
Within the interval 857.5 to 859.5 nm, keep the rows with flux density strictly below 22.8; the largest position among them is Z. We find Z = 859.3 nm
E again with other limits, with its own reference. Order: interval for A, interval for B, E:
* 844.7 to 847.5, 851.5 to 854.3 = 0.129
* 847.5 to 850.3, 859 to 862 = 0.242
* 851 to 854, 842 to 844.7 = 0.127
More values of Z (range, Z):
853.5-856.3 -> 855.7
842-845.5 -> 844.5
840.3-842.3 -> 841.7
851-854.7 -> 854.5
